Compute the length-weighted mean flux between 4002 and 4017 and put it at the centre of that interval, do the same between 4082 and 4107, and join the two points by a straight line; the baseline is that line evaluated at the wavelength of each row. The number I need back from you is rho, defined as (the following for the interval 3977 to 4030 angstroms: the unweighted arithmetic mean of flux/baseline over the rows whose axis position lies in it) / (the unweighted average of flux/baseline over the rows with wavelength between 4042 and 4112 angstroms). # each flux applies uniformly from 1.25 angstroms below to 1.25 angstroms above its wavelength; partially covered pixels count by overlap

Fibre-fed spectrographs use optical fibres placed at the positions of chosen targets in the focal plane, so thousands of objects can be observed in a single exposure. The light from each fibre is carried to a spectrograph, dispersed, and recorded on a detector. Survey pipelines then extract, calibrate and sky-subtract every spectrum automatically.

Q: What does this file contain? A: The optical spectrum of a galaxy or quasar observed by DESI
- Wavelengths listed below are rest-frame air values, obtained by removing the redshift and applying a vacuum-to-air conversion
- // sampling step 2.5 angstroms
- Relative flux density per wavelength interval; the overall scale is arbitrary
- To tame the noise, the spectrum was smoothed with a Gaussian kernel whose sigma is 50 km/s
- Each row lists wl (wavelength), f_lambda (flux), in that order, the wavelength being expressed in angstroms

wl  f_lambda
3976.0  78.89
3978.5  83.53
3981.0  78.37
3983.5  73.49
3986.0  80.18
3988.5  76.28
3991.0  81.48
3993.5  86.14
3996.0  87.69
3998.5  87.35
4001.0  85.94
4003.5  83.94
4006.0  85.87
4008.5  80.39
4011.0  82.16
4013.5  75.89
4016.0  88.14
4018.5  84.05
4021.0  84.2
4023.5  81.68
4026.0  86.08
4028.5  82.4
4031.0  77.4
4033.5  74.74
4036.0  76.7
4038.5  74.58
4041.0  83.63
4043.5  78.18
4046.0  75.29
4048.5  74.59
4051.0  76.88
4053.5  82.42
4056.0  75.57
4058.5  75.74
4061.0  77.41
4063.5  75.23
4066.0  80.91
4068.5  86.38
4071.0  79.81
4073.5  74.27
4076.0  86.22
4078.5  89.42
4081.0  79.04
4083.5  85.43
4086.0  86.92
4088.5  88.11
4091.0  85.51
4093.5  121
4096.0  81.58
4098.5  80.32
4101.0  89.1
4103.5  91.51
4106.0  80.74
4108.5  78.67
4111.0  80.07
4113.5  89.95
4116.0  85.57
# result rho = 1.07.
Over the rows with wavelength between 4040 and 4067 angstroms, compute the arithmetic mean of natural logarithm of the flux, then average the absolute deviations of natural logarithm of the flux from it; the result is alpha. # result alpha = 0.032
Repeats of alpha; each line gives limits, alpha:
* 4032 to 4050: 0.030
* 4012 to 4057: 0.050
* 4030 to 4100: 0.066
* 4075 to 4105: 0.063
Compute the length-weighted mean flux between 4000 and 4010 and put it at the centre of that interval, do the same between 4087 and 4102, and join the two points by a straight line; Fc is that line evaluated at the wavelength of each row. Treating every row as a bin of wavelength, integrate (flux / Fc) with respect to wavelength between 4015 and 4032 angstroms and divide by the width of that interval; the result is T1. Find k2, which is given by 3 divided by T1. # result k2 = 3.07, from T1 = 0.977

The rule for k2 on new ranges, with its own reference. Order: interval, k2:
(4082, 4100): 3.03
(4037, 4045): 3.31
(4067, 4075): 3.32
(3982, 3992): 3.18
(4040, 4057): 3.36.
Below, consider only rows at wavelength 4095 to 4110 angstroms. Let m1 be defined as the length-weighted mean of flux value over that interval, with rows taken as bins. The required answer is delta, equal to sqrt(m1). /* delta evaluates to 9.1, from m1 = 83.6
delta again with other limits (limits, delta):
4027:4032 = 9.0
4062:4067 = 8.8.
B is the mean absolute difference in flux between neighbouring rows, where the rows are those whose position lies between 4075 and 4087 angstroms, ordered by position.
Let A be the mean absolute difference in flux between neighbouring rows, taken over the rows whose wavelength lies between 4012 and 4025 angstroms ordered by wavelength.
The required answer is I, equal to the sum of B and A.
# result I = 10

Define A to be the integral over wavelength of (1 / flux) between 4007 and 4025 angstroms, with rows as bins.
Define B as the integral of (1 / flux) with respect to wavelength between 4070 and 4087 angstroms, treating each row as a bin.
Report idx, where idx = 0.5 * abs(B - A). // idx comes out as 0.007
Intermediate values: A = 0.219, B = 0.206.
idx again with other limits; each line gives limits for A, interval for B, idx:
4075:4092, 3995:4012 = 0.001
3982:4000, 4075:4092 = 0.011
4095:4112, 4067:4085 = 0.006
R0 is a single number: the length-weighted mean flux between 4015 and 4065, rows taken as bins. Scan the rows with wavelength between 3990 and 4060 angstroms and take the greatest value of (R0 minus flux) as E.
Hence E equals 4.6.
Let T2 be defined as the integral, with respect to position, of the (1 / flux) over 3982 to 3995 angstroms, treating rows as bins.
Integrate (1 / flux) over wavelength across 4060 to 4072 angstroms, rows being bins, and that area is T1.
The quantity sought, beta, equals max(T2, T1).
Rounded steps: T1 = 0.150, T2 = 0.164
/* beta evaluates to 0.164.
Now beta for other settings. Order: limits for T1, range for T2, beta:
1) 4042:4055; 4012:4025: 0.168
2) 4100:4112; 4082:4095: 0.143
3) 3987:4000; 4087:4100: 0.156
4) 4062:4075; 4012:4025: 0.164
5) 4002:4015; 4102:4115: 0.159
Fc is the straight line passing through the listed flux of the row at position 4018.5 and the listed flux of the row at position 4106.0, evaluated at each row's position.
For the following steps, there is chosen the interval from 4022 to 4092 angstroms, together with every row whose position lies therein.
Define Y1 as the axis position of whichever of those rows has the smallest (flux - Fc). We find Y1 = 4033.5 angstroms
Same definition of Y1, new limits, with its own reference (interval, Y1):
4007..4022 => 4013.5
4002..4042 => 4033.5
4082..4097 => 4096.0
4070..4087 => 4073.5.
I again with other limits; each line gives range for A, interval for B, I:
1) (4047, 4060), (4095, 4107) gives 10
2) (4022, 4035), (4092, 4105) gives 17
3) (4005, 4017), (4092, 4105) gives 19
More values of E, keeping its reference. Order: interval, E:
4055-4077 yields 4.9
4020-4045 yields 4.6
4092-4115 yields 0.5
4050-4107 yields 4.9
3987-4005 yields 2.9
